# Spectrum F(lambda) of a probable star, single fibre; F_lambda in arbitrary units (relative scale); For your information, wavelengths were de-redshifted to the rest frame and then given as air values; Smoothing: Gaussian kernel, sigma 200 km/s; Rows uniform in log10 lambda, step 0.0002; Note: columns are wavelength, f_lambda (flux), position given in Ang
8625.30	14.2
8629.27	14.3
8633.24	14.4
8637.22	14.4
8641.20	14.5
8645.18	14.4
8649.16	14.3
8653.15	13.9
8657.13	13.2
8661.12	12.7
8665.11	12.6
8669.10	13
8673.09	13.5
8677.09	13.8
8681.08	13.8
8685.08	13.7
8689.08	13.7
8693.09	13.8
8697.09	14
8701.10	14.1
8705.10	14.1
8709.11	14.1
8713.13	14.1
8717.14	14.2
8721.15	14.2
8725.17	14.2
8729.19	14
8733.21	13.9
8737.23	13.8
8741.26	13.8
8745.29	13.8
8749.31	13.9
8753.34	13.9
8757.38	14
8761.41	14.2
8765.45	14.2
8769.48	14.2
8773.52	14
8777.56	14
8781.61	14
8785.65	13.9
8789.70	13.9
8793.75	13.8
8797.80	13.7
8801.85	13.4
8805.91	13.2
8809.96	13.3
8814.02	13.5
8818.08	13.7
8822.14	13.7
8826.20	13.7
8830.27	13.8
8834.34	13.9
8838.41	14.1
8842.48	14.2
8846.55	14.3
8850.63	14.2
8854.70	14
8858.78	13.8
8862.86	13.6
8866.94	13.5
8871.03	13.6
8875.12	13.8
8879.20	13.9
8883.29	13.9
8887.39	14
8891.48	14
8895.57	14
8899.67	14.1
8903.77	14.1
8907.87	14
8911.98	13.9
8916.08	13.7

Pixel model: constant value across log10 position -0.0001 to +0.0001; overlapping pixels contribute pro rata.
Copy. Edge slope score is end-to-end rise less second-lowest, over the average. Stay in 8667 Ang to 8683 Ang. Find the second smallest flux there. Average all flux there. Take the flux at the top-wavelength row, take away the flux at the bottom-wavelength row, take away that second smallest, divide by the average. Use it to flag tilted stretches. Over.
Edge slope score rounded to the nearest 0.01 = -0.94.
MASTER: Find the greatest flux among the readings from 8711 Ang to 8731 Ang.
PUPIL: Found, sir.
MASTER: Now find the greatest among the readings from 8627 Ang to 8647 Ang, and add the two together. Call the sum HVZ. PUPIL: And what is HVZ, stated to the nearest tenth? 28.7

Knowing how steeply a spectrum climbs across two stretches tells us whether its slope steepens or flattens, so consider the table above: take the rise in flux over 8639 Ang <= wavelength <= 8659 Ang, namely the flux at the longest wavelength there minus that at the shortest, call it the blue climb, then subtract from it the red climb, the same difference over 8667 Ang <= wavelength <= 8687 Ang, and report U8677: -2.0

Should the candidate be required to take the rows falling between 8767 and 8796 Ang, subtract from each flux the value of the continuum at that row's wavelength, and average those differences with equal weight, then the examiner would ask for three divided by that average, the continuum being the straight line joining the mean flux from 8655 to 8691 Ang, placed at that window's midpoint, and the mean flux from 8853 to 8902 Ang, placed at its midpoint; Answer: 8.3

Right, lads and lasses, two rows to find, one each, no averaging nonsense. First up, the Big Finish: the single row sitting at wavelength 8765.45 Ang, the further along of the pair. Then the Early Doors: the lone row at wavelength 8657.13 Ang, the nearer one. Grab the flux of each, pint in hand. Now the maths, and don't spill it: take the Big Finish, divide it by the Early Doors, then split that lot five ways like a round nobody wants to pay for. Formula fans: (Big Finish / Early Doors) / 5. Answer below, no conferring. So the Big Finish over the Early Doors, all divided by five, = 0.215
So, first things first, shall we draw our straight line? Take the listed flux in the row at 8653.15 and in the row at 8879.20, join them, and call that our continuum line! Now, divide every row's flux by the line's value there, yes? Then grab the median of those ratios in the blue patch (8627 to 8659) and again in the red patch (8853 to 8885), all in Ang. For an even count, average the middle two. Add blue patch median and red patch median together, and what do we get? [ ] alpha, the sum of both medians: 2.03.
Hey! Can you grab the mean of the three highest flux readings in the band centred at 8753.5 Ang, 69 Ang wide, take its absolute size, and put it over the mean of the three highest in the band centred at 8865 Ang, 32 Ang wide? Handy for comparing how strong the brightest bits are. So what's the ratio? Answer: 1.01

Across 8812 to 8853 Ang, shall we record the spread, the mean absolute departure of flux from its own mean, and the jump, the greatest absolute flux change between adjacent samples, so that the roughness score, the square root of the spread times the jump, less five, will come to -4.78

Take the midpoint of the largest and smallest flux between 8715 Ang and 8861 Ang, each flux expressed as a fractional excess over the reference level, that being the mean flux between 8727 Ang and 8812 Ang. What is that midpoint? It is -0.007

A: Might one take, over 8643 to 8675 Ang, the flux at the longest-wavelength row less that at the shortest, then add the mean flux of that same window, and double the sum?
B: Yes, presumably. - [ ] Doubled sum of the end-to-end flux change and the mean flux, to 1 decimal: 25.1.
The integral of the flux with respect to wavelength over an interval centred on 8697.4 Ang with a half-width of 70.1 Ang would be 1949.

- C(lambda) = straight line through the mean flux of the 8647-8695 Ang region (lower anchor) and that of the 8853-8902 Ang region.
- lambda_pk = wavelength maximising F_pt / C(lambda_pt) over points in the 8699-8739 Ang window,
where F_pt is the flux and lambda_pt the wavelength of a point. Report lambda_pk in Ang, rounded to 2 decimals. 8717.14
